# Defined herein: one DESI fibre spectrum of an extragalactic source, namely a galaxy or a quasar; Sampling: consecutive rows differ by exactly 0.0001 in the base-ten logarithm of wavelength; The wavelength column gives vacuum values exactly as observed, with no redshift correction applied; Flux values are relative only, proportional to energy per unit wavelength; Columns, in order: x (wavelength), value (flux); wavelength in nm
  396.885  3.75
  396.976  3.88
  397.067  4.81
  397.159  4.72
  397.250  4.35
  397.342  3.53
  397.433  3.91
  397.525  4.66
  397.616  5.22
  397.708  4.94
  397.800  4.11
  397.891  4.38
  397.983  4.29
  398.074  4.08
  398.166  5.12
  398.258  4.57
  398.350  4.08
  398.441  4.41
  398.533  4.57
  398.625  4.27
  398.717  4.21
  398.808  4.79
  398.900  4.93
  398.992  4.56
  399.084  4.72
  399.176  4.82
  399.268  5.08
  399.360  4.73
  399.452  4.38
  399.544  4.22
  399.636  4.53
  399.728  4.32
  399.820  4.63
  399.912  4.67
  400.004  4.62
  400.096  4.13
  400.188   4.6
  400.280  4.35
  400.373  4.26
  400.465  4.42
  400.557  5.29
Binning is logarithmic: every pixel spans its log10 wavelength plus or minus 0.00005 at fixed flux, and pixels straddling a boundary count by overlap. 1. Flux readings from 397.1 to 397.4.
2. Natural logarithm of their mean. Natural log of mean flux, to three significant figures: 1.44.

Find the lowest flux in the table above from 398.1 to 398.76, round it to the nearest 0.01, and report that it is 4.08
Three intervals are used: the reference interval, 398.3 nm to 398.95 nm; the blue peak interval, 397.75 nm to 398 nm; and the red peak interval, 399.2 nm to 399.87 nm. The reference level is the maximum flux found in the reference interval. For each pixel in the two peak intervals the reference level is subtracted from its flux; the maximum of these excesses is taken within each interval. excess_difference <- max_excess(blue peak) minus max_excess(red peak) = -0.70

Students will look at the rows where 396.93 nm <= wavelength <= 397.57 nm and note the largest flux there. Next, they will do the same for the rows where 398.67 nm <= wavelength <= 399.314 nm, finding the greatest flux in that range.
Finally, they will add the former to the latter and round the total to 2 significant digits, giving 9.9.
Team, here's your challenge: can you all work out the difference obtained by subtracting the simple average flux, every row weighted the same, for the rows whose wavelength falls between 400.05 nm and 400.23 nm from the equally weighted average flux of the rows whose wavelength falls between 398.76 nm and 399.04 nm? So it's 0.4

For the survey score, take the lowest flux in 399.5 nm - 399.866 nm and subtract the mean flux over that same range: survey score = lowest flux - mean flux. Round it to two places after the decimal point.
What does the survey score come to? -0.21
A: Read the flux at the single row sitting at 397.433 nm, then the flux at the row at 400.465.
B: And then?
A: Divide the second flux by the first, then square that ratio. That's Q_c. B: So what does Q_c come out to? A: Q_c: 1.28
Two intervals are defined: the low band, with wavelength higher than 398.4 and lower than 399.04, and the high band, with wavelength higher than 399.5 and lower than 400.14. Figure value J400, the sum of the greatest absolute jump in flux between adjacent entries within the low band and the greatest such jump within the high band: 1.07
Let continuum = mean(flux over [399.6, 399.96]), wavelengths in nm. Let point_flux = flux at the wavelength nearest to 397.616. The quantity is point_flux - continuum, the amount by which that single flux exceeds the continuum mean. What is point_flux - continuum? 0.7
